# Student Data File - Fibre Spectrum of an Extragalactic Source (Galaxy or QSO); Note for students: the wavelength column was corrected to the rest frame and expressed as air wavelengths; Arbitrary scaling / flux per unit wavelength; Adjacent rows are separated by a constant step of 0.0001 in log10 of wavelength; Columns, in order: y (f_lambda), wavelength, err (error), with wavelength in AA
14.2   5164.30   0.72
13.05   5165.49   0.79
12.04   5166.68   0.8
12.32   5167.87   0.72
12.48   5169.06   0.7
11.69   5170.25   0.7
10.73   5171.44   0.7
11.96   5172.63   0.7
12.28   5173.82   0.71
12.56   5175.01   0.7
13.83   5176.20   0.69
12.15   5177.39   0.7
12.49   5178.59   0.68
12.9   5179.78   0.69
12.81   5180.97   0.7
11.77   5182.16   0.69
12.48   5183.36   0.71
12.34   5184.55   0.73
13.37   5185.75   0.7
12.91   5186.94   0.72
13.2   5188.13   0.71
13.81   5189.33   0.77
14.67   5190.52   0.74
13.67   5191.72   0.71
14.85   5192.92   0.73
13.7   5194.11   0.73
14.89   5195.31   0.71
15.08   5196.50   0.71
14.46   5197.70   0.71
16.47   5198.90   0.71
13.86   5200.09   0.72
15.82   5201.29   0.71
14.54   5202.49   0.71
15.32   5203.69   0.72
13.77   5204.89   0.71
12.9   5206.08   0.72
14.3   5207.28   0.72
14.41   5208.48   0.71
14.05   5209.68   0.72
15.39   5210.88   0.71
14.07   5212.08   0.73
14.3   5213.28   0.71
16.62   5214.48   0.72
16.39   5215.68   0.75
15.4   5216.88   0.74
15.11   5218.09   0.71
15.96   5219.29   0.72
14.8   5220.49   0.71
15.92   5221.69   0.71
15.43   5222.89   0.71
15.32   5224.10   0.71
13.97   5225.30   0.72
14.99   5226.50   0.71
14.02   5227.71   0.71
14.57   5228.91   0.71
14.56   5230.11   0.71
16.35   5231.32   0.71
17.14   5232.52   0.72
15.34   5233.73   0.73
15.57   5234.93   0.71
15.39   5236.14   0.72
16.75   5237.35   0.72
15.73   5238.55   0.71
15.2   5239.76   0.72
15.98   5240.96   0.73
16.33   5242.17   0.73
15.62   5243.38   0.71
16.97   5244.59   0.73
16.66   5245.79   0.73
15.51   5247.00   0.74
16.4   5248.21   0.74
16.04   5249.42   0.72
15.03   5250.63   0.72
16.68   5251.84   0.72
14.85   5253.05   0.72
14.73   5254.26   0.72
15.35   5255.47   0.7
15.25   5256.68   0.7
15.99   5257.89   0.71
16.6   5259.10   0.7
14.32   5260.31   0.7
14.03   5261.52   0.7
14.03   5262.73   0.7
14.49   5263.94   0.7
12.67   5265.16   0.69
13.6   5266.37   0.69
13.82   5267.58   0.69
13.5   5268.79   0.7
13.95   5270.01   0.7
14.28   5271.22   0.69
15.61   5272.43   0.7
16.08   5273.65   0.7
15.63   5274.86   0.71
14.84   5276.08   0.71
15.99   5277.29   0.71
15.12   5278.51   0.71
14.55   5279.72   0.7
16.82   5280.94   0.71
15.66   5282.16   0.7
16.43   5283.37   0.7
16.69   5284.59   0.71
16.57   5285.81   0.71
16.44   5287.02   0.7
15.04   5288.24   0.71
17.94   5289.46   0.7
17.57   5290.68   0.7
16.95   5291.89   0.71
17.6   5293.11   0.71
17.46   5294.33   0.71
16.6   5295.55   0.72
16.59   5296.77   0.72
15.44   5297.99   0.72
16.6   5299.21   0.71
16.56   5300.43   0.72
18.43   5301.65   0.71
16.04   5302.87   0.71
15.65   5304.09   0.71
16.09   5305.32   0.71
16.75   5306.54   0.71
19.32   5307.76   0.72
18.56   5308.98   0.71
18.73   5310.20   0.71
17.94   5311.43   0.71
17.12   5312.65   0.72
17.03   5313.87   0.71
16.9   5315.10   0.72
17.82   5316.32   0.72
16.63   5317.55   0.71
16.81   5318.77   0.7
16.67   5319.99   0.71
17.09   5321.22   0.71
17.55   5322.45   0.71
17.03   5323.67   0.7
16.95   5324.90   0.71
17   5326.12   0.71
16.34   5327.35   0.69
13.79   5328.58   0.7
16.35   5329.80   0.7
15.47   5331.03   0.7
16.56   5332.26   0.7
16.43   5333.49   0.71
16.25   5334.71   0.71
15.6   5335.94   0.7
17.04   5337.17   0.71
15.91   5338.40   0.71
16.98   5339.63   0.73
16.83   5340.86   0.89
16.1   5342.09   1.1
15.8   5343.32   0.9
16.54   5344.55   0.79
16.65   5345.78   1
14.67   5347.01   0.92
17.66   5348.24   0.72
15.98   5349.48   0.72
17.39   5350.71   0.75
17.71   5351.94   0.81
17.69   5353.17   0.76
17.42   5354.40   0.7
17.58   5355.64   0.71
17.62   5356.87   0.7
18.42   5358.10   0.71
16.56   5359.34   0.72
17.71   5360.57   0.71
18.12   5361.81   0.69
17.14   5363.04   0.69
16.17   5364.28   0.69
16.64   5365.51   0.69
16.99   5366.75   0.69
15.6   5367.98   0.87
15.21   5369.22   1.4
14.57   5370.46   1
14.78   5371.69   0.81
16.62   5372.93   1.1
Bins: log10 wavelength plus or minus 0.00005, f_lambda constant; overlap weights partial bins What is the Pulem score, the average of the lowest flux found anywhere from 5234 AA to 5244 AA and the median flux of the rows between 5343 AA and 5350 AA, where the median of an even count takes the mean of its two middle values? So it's 15.7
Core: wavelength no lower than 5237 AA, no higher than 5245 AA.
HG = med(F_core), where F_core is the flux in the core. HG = 16.0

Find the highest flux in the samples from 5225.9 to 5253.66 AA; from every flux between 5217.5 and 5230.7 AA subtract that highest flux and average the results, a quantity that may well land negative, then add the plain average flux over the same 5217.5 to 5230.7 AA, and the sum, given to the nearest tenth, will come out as 12.8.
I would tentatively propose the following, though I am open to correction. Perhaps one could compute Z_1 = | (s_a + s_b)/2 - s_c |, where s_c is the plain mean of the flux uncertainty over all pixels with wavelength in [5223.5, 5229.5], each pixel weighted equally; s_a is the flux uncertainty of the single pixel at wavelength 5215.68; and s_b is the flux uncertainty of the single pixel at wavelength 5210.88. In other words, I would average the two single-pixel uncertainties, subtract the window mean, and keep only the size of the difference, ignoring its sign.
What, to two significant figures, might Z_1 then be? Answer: 0.018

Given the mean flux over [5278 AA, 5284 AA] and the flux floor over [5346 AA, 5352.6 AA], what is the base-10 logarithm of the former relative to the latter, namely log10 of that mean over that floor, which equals 0.030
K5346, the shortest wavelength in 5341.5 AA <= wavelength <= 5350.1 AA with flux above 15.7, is 5342.09 AA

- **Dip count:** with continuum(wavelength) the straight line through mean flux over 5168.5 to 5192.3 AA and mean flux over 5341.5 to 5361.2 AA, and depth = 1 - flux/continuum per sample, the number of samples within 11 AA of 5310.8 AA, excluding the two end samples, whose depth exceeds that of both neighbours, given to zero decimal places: 5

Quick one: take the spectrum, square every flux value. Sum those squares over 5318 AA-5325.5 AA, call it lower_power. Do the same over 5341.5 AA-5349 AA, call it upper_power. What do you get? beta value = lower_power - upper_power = 151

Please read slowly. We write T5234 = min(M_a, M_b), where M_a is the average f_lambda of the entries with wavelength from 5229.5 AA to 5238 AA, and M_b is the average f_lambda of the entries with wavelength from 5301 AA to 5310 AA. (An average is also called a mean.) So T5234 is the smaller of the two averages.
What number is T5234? 15.9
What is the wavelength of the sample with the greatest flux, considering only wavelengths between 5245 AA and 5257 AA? 5251.84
